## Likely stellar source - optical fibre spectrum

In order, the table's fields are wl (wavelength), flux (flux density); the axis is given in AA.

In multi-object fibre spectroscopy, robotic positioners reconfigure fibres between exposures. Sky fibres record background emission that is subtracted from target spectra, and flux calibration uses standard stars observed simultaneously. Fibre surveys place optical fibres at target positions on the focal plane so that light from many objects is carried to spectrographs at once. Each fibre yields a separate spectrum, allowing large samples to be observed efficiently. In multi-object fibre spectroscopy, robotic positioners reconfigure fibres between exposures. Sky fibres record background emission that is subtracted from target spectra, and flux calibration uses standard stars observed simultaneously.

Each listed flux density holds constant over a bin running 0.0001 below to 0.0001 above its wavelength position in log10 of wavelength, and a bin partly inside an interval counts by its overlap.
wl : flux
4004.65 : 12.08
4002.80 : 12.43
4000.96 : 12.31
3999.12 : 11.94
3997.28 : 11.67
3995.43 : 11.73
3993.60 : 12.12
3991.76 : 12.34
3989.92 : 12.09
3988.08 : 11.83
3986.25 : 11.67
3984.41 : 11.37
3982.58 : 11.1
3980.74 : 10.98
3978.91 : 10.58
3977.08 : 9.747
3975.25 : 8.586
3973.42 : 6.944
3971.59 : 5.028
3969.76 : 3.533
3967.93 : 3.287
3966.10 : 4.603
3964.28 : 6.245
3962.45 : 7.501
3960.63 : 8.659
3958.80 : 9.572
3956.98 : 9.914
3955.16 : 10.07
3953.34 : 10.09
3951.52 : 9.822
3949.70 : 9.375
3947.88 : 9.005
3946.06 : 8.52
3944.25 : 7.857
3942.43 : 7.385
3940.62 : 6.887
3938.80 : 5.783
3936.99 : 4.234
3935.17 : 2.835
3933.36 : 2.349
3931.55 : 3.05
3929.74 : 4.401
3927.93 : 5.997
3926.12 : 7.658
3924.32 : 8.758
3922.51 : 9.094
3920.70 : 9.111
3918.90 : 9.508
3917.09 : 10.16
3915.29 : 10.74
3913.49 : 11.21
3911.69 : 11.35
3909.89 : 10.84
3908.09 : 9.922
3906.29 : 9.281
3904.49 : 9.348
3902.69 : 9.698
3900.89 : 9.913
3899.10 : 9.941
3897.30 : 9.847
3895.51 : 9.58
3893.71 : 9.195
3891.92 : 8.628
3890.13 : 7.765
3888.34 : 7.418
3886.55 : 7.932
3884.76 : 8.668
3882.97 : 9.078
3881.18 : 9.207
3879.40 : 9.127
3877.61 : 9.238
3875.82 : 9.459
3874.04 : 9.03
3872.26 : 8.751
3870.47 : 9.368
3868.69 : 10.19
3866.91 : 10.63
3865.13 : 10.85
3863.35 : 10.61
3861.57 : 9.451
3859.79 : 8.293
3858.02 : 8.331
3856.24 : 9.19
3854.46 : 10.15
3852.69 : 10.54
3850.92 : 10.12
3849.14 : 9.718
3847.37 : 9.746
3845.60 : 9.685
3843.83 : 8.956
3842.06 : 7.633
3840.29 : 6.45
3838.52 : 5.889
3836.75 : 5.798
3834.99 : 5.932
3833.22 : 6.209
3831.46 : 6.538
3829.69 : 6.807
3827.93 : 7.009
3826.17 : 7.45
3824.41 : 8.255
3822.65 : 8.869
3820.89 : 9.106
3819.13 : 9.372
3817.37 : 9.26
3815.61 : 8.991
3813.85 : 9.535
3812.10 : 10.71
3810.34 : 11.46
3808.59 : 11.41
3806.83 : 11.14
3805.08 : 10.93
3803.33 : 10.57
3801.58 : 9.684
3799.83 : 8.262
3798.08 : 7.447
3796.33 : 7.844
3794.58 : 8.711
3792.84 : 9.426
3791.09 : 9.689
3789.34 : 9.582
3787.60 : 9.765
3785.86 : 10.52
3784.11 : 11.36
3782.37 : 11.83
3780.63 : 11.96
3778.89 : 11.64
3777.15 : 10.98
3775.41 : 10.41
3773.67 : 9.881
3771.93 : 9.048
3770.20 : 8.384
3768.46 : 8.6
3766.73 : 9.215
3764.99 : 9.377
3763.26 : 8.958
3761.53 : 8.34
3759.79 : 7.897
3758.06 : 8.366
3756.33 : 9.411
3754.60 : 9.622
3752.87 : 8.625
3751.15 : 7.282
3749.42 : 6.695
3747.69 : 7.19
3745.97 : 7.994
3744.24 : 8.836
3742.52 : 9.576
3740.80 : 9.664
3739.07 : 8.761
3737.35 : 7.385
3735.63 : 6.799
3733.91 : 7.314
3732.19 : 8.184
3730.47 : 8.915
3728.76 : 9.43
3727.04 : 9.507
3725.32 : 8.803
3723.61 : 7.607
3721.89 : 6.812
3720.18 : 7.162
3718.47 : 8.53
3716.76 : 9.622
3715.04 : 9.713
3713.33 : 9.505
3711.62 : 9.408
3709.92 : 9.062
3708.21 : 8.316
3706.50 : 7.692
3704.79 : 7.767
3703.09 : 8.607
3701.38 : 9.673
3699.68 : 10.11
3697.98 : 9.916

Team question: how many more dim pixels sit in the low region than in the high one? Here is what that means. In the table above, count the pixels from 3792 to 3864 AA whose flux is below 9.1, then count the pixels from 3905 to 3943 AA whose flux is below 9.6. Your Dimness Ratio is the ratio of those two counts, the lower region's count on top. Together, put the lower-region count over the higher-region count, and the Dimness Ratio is 1.33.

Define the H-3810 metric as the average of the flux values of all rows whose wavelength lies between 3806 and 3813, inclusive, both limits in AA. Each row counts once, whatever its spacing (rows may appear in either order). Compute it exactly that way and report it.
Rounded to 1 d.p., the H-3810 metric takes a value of 11.2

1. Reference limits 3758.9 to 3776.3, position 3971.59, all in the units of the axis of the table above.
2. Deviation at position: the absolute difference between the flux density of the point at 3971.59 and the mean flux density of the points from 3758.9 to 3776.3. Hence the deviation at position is 3.98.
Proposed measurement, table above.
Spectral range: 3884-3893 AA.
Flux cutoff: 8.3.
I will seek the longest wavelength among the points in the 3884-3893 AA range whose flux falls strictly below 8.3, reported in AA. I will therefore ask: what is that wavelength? 3890.13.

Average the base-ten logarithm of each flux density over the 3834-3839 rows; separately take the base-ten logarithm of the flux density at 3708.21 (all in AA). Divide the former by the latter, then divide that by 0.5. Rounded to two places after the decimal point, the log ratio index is 1.67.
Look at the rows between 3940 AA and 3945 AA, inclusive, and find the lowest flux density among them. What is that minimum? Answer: 6.887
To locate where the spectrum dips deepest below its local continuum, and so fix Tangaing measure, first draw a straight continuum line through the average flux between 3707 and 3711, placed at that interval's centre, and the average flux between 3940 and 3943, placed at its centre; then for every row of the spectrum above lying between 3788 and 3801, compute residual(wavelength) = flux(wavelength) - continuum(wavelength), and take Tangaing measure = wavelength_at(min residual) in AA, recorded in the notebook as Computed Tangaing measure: 3798.08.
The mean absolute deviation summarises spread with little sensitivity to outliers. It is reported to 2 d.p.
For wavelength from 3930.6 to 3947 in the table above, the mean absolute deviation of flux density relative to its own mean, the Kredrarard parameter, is 2.06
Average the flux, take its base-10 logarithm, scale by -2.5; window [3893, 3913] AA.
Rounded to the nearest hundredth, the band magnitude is -2.49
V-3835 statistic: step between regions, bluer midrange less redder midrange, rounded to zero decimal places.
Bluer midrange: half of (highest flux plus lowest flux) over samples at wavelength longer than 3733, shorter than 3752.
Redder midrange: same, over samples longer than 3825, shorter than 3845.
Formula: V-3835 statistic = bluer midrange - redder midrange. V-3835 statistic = 1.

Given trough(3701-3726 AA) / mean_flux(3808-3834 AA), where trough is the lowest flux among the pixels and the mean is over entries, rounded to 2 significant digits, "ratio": 0.78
